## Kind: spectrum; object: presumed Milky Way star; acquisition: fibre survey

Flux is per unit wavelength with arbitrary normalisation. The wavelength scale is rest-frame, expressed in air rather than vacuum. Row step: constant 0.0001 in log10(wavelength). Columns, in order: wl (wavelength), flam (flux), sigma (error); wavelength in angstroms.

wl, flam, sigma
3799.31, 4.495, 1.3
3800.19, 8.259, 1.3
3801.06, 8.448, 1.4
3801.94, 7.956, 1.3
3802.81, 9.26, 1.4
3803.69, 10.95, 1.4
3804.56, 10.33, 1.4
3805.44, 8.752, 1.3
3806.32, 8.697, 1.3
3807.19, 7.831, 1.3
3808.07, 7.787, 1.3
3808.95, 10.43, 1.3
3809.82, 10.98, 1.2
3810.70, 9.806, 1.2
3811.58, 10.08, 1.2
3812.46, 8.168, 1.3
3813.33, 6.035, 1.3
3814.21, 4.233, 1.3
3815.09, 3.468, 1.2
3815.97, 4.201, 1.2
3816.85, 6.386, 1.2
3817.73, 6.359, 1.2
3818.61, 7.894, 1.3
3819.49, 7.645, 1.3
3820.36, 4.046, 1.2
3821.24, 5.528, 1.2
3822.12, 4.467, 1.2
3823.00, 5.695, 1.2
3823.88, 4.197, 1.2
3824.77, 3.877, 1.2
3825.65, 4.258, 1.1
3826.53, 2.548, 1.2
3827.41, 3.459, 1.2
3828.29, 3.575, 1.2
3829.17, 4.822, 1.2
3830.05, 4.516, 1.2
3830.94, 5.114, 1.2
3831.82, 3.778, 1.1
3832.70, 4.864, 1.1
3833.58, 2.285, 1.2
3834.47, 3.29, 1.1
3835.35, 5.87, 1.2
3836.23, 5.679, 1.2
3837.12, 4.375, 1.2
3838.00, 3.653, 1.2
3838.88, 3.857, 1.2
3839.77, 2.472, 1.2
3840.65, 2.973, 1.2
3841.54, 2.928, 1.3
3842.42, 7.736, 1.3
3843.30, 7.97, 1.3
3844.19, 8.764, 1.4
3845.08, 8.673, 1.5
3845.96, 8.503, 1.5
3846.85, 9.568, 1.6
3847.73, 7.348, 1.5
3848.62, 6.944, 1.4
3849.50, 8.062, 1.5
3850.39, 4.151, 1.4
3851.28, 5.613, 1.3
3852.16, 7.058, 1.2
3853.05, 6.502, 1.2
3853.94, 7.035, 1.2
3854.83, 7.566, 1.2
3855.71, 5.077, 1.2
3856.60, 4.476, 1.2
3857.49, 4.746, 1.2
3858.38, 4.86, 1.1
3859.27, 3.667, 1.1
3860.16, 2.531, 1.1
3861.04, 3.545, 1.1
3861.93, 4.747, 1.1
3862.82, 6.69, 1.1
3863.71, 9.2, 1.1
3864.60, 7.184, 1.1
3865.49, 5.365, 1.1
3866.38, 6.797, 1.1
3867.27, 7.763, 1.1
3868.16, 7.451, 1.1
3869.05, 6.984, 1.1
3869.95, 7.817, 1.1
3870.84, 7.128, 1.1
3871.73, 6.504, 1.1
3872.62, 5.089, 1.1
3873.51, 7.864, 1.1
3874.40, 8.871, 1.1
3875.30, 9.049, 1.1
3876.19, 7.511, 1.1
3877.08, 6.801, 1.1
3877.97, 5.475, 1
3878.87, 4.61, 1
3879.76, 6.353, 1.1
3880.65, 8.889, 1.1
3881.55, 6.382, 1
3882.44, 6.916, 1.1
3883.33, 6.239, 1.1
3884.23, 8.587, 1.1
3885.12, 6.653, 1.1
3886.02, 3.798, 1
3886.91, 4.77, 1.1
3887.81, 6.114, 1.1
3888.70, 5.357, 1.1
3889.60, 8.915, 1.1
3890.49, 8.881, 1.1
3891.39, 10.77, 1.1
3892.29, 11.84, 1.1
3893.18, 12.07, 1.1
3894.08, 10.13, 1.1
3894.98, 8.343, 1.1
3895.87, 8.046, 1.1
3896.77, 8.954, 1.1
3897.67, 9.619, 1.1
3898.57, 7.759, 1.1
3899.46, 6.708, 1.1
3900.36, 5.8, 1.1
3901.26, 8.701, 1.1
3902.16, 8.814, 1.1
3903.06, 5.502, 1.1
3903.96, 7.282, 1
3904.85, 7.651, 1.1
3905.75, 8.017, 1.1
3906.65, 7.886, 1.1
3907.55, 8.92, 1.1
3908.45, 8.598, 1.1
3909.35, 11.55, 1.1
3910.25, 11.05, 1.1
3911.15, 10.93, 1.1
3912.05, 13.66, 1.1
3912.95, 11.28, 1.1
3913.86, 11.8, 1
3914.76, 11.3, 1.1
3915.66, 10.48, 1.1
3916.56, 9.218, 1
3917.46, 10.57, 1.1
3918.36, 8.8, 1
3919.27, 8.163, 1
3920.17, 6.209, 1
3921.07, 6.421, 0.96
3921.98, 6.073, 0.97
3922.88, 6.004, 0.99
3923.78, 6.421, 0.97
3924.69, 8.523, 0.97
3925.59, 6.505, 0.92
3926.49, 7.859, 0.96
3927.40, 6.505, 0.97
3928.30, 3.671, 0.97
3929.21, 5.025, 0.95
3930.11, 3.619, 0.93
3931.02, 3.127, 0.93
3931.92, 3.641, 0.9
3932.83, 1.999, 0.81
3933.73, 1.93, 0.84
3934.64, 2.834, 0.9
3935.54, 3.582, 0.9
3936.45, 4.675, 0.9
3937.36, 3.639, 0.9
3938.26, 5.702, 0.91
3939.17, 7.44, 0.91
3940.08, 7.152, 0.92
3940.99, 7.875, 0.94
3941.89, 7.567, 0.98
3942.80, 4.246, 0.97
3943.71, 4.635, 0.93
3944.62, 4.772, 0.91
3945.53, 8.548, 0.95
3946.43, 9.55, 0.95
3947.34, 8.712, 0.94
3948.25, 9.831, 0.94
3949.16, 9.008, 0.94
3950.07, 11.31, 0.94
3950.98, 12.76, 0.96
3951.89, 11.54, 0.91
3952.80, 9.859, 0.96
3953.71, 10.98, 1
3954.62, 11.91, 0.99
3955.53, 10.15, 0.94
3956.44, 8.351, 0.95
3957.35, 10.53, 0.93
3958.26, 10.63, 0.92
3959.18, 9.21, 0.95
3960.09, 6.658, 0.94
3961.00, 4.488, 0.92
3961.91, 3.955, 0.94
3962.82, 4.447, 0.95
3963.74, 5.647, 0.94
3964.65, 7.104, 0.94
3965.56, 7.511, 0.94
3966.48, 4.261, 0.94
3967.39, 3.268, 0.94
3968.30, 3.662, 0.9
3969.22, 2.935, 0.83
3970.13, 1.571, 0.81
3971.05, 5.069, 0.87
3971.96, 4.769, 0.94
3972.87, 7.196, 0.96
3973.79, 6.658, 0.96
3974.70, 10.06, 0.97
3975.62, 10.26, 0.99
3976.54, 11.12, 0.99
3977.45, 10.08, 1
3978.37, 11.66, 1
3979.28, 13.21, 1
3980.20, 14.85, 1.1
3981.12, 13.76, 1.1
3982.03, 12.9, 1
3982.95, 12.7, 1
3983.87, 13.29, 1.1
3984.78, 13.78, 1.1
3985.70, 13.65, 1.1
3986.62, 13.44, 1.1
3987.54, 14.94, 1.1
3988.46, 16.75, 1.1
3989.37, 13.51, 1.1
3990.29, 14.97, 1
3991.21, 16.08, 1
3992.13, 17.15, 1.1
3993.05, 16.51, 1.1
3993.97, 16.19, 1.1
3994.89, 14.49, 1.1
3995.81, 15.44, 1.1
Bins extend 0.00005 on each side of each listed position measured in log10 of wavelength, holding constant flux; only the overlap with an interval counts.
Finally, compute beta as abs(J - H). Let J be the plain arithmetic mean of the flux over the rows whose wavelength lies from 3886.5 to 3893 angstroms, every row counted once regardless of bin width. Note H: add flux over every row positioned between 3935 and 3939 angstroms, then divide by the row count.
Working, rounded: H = 4.4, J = 8.1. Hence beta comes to 3.7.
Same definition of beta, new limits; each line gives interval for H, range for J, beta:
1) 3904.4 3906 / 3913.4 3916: 3.4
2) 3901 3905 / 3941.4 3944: 2.1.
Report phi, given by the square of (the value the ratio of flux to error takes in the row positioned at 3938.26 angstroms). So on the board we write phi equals 39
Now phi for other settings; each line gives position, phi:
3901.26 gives 63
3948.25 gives 109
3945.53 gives 81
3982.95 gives 161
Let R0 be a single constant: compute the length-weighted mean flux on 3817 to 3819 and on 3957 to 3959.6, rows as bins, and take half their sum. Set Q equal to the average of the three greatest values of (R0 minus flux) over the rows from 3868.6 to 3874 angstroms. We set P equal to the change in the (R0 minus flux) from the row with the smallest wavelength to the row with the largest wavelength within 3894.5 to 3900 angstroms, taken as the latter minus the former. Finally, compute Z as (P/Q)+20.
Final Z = 20.7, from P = 1.6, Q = 2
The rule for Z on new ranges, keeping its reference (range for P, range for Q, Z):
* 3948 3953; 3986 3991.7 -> 20.0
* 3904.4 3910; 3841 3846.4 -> 18.3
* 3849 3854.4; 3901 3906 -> 20.6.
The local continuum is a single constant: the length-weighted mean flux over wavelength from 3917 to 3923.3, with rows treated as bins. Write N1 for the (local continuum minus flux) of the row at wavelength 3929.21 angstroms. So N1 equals 2.4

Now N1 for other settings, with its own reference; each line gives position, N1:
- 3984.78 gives -6.3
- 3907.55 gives -1.5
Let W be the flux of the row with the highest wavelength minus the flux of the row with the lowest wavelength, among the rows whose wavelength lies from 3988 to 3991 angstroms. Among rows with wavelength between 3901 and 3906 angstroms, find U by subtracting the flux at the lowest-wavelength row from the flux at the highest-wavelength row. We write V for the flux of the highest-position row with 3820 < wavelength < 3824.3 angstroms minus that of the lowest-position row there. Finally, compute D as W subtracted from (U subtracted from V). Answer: 3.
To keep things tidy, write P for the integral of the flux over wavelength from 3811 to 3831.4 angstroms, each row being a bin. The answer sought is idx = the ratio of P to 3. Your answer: 36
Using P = 107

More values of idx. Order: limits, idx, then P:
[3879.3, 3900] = 55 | 164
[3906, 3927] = 63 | 190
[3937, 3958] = 60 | 180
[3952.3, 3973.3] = 47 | 141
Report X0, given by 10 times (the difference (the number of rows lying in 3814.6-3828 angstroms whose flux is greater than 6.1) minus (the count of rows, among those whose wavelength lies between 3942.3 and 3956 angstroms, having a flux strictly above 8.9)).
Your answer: -60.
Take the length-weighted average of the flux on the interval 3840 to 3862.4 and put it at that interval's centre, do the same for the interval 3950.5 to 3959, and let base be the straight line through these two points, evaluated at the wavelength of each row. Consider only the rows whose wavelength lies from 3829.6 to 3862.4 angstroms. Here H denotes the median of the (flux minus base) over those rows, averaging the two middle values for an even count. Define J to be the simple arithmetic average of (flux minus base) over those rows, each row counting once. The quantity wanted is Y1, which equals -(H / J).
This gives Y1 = -1.6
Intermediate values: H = -1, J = -0.3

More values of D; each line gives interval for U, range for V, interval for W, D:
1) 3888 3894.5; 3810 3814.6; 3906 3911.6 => -13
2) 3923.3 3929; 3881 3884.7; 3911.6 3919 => 10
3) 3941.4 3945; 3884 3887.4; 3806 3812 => -2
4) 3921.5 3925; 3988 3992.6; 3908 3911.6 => -4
